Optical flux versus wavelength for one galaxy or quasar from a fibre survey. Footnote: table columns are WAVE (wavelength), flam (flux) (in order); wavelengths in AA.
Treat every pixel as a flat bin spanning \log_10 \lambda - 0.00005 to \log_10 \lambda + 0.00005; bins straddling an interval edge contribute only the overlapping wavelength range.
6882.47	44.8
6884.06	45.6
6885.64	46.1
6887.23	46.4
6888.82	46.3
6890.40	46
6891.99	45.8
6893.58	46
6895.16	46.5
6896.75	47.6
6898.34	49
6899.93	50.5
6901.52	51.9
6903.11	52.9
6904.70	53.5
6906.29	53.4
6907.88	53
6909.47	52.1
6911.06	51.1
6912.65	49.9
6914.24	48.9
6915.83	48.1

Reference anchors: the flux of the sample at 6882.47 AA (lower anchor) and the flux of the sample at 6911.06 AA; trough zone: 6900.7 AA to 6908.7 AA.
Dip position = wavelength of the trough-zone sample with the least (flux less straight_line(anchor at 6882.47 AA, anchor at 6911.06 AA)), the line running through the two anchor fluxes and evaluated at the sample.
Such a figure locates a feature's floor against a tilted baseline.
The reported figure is 6907.88 AA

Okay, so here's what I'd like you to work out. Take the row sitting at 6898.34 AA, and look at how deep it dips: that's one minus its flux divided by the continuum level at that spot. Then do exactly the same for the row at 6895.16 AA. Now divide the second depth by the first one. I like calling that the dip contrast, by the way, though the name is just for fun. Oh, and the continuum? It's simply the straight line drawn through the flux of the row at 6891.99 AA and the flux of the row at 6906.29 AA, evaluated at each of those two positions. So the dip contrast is 6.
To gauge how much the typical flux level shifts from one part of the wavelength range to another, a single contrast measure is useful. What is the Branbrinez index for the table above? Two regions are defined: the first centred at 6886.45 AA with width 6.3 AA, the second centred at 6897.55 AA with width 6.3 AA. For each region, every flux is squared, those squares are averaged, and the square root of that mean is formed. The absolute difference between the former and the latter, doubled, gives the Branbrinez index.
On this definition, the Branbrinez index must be 4.6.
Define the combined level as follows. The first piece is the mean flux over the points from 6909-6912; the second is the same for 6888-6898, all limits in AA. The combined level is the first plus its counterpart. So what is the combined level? 98.0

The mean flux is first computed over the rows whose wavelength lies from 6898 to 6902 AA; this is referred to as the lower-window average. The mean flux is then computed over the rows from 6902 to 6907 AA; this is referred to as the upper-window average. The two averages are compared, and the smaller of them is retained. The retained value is 50.5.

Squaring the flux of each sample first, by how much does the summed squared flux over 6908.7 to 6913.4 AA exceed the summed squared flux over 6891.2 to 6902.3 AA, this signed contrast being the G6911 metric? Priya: -8471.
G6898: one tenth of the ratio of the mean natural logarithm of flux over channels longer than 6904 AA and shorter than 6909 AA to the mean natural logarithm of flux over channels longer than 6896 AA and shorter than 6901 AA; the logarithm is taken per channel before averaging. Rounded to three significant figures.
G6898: 0.102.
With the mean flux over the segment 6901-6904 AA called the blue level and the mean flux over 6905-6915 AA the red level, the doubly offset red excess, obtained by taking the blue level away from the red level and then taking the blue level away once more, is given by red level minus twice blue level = -53.4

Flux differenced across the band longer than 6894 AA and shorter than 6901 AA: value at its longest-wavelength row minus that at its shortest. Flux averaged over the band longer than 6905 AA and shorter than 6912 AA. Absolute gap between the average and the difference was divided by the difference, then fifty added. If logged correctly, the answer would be 62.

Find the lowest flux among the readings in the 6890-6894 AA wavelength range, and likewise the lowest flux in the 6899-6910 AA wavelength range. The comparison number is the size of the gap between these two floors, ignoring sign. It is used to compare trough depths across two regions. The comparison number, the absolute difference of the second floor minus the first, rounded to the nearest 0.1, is 4.7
